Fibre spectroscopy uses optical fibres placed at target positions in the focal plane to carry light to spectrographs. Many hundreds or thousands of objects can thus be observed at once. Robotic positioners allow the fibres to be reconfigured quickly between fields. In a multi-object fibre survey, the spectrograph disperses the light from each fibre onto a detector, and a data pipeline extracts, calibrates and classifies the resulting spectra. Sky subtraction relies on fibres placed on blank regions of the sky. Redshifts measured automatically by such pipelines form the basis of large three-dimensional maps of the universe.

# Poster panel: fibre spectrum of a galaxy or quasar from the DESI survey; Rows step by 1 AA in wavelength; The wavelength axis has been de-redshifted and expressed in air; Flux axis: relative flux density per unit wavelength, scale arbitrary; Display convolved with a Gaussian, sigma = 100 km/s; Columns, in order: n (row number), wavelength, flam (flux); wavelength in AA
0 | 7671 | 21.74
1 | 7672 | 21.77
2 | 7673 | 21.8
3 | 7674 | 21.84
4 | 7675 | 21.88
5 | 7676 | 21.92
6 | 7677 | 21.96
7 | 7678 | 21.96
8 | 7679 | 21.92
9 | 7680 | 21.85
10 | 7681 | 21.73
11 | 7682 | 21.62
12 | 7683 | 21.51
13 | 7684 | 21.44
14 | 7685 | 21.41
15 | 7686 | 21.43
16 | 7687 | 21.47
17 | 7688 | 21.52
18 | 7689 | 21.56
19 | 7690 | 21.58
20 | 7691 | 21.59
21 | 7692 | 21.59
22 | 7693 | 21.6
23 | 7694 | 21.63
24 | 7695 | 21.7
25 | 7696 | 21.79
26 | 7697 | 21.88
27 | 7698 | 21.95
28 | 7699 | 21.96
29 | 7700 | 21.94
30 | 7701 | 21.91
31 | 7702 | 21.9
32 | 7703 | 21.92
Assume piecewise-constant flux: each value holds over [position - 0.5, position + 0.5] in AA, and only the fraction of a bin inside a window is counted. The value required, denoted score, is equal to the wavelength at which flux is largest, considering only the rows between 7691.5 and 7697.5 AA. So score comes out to 7697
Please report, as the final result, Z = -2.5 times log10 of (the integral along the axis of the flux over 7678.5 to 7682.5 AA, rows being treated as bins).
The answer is -4.85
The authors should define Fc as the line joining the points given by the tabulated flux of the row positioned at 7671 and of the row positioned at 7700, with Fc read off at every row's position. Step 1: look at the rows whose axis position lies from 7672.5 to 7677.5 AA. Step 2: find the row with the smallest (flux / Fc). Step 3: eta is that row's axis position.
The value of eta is 7673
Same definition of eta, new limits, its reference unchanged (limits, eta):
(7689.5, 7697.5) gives 7692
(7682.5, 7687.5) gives 7685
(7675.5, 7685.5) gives 7685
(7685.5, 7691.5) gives 7686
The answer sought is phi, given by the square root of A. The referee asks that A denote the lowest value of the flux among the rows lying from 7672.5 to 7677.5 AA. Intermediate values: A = 21.8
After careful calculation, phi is 4.67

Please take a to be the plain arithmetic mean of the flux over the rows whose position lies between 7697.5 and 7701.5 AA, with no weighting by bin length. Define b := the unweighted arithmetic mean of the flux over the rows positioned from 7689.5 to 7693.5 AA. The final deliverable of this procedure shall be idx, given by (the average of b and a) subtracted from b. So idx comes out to -0.2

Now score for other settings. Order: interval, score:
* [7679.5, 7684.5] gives 7680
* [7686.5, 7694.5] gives 7694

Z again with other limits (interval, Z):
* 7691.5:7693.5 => -4.09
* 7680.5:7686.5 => -5.28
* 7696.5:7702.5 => -5.30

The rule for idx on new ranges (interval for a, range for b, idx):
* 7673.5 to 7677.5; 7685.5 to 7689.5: -0.2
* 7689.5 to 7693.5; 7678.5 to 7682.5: 0.1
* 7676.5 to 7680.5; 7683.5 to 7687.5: -0.2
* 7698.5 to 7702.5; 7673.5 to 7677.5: 0.0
